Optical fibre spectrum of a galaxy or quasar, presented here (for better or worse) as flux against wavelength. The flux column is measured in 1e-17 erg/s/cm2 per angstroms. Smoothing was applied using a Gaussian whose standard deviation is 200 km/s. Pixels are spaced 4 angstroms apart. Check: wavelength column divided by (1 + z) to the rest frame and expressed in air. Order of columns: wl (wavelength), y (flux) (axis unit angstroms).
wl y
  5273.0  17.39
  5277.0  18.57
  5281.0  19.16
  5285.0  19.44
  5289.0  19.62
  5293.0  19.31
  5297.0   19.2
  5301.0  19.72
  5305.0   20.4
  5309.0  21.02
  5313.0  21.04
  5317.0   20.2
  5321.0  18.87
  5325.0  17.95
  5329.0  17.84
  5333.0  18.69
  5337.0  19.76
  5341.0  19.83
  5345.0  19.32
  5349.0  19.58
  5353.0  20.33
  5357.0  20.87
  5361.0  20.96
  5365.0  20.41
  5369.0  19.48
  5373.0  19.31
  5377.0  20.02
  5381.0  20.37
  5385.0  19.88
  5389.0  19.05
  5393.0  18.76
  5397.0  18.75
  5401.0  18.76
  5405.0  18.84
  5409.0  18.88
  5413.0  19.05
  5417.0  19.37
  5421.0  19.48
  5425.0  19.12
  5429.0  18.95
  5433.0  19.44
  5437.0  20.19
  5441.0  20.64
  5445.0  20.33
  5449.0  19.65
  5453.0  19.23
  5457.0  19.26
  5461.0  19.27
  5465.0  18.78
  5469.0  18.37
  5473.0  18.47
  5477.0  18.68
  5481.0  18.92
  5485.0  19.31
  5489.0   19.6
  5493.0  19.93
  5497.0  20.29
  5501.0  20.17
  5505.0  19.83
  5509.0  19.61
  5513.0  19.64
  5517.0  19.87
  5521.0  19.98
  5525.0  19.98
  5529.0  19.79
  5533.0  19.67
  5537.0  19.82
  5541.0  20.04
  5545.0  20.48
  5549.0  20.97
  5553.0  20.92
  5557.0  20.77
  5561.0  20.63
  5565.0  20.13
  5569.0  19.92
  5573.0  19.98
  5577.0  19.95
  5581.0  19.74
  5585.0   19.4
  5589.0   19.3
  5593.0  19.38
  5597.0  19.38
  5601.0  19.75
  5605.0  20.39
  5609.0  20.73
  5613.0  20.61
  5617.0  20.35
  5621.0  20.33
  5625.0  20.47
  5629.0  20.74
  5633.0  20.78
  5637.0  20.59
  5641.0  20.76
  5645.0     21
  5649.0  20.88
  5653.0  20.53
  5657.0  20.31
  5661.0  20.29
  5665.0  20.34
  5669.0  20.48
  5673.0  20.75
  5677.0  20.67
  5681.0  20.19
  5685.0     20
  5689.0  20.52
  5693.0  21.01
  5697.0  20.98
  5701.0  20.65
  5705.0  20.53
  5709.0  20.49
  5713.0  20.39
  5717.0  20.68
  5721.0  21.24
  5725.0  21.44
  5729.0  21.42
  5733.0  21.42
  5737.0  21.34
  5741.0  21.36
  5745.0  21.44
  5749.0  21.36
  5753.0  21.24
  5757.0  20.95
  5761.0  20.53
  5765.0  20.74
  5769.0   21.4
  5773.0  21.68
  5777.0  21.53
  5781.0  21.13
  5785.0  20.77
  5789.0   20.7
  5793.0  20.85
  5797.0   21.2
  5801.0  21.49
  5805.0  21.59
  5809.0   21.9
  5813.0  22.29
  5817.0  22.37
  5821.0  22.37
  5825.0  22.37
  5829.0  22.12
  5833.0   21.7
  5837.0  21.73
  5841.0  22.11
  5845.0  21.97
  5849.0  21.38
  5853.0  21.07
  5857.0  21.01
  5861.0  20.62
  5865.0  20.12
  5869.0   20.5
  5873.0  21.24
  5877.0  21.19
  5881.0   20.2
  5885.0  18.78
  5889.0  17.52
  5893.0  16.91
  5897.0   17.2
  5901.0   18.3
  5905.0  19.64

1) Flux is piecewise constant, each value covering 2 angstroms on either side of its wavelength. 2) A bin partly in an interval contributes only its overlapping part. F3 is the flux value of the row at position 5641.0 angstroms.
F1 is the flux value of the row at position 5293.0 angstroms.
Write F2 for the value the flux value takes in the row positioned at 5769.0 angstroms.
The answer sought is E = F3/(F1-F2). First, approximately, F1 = 19.31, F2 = 21.4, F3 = 20.76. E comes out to -10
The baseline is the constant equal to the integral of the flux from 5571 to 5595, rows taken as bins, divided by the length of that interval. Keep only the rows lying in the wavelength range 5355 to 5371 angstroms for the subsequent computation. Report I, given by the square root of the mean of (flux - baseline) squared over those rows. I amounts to 1.0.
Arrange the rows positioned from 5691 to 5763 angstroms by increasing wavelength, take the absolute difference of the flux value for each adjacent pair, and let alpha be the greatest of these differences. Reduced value 0.56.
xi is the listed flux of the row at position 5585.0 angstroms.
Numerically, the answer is 19.4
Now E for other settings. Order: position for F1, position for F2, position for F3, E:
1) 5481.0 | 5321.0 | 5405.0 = 377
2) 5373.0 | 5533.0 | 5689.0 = -57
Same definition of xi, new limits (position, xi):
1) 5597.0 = 19.38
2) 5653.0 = 20.53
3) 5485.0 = 19.31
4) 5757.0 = 20.95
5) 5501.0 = 20.17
